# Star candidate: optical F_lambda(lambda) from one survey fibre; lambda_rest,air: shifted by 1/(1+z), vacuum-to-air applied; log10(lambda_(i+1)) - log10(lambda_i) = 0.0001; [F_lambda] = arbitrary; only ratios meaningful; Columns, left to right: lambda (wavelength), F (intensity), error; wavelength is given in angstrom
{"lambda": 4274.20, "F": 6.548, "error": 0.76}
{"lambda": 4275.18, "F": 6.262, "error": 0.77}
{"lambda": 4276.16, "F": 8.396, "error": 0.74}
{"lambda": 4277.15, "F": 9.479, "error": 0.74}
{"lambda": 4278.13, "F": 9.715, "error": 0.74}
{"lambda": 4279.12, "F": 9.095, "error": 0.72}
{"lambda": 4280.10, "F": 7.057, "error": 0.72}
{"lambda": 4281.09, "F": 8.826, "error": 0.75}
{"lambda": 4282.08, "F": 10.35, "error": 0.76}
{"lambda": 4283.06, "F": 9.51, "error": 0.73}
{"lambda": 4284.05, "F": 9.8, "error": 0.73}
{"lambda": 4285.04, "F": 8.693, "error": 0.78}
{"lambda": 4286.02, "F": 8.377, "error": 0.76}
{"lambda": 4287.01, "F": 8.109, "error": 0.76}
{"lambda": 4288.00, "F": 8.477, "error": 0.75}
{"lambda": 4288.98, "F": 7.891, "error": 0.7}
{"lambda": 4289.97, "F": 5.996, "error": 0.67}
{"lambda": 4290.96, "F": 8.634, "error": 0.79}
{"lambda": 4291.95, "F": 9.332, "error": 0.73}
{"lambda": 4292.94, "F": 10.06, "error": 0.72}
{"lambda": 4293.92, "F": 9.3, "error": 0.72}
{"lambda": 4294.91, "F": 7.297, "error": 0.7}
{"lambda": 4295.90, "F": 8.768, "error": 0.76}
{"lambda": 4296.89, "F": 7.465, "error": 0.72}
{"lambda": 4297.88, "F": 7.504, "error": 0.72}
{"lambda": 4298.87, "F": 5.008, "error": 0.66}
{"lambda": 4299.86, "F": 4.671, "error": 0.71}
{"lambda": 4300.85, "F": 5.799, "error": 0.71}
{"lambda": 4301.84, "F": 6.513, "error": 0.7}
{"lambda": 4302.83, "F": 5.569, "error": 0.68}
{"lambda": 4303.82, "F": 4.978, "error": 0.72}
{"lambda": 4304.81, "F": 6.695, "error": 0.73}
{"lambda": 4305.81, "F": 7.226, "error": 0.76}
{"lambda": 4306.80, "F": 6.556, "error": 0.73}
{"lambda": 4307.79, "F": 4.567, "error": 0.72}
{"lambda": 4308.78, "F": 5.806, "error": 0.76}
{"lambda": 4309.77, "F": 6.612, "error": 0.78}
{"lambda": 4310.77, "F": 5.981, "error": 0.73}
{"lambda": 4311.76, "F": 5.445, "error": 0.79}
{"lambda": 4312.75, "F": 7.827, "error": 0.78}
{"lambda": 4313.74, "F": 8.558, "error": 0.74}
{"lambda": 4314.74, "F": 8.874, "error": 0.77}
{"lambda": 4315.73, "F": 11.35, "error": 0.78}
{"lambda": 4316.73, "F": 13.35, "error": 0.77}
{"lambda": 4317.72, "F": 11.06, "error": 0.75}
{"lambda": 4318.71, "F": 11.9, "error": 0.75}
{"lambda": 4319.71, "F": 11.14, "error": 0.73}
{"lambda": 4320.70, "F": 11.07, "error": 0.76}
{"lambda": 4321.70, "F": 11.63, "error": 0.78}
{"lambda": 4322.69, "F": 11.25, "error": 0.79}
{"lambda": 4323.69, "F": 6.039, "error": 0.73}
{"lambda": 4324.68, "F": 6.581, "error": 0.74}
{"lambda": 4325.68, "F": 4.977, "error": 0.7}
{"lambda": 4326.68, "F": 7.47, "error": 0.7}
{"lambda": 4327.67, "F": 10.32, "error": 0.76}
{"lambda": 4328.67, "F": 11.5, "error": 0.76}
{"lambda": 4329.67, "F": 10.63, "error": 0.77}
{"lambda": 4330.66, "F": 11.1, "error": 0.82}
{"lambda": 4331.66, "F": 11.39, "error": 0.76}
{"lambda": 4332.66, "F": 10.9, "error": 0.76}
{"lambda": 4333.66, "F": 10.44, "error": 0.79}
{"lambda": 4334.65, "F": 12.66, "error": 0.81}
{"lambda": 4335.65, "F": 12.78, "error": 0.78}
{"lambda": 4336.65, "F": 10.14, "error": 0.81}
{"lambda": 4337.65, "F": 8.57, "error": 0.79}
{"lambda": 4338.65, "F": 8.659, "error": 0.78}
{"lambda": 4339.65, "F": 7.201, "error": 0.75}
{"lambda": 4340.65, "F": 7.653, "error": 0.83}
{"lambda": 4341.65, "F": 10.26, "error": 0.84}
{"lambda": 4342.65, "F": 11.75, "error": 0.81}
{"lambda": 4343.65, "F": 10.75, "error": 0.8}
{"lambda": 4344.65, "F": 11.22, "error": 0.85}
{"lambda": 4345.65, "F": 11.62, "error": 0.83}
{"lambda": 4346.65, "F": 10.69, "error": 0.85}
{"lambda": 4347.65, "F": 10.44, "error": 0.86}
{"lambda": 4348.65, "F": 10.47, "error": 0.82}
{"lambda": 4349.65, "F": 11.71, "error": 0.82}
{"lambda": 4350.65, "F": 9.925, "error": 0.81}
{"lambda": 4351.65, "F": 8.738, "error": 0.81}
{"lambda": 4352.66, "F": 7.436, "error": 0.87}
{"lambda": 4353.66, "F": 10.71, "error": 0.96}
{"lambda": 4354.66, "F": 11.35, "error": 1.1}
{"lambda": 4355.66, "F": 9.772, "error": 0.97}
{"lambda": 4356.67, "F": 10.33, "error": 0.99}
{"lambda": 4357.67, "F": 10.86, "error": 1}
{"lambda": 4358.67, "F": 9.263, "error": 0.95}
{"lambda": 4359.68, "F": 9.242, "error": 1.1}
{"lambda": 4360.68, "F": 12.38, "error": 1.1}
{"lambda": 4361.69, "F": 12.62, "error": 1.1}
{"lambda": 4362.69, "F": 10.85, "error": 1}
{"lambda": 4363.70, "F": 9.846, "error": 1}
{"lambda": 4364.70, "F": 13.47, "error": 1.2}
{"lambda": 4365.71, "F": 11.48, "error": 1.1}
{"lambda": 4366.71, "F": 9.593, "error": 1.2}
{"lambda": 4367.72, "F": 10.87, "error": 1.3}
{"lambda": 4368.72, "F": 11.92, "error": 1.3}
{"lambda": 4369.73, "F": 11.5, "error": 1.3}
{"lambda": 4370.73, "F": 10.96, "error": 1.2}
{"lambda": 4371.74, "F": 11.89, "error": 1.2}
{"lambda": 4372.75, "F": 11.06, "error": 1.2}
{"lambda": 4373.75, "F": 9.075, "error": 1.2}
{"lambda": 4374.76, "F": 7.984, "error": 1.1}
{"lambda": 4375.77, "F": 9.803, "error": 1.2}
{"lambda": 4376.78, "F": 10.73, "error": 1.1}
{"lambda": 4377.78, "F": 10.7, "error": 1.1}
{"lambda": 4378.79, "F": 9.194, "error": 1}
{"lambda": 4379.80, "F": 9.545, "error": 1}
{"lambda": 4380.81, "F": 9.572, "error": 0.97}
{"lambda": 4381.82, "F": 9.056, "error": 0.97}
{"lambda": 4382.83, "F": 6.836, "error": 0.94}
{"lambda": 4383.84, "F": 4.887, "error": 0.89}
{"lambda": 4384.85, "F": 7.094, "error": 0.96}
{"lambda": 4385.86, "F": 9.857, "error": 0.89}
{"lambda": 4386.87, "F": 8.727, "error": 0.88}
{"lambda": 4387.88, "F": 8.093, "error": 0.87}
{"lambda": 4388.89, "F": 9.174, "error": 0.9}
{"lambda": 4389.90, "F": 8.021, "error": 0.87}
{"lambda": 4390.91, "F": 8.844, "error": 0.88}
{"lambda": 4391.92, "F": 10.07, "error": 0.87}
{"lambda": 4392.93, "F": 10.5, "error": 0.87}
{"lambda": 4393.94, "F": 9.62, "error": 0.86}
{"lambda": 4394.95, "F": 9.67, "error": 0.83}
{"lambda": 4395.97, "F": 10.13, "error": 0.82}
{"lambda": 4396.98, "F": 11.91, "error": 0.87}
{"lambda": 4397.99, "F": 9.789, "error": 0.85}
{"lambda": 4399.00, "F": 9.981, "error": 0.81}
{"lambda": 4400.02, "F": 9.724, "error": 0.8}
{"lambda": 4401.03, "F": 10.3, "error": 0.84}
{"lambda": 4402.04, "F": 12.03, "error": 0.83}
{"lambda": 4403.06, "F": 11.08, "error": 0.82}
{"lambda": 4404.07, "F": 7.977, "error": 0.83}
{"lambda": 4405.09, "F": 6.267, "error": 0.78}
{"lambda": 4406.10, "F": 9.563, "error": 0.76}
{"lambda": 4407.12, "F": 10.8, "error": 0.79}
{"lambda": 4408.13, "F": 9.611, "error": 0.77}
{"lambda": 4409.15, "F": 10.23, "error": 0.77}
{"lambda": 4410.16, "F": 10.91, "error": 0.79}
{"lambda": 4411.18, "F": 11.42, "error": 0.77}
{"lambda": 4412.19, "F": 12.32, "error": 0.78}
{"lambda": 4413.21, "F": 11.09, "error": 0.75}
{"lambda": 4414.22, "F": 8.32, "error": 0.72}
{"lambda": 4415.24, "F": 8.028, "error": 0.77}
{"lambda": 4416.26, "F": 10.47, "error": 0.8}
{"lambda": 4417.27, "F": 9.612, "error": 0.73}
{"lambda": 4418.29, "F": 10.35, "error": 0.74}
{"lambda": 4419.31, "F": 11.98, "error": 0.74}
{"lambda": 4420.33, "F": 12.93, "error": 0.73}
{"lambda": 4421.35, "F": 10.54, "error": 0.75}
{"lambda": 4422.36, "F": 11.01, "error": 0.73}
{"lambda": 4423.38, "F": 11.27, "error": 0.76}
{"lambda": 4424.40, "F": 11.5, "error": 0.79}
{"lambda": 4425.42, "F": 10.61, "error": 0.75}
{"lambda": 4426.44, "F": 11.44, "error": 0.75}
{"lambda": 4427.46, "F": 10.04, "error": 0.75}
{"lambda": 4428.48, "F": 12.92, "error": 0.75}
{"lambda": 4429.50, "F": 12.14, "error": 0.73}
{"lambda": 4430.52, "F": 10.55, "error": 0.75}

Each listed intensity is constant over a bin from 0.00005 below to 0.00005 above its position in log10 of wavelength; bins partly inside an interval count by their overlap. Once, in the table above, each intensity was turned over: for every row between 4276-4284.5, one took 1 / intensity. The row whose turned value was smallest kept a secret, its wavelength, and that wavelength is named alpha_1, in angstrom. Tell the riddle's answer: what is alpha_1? 4282.08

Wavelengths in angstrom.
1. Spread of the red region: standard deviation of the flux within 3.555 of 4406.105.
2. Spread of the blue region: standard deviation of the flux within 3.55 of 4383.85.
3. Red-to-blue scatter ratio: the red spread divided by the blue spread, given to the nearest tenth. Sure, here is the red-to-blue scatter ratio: 0.9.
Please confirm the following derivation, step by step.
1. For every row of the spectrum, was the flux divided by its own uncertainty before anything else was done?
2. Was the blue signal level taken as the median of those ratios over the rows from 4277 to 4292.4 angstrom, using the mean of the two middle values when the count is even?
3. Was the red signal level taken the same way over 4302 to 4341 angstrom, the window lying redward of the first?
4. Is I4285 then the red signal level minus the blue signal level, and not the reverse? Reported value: 0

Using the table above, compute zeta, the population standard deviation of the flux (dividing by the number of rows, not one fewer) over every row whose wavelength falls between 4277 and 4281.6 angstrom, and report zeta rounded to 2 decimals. 0.94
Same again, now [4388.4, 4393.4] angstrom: 0.88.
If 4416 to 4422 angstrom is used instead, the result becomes 1.12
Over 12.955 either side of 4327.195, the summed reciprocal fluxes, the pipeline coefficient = 2.7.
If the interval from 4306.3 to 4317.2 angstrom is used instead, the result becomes 1.6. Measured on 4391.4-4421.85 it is 3.0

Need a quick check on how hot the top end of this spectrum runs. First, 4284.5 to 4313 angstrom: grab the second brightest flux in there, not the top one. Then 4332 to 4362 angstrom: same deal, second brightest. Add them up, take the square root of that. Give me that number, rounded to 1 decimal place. 4.7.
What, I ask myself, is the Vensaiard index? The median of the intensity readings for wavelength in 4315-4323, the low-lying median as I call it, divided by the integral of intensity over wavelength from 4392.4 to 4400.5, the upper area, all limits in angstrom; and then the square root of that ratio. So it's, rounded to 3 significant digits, 0.370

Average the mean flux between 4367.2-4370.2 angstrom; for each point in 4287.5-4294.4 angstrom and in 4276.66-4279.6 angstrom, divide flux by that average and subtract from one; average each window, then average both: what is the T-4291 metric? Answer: 0.21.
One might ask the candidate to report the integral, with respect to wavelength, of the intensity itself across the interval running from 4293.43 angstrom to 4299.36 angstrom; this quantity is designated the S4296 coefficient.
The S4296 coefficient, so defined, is 45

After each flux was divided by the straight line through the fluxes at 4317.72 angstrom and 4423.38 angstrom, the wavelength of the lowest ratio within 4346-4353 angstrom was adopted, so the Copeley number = 4352.66 angstrom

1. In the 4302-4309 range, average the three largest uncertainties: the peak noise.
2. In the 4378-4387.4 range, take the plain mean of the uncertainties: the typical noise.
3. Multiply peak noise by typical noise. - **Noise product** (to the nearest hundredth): 0.71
